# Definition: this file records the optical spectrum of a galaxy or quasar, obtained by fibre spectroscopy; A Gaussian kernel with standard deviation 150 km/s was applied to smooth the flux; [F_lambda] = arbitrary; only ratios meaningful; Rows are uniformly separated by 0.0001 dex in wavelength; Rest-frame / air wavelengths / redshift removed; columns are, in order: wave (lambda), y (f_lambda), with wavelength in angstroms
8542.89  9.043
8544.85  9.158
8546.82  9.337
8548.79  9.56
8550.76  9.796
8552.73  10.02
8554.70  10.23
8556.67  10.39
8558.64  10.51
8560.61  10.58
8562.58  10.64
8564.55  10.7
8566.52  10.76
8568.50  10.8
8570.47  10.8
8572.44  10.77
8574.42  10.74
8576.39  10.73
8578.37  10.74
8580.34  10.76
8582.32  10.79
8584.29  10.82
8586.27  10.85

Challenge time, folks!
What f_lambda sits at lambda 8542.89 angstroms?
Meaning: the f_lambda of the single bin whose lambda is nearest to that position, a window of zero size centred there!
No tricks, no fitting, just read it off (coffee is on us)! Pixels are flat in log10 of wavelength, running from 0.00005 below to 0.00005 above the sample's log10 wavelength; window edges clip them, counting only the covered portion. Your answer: 9.043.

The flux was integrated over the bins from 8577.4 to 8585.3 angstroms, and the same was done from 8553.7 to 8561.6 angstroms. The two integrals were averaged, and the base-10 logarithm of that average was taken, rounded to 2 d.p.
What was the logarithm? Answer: 1.92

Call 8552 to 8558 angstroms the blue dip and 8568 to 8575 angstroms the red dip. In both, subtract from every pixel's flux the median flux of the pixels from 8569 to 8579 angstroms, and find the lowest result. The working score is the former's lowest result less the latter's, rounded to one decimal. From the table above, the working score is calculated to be -0.7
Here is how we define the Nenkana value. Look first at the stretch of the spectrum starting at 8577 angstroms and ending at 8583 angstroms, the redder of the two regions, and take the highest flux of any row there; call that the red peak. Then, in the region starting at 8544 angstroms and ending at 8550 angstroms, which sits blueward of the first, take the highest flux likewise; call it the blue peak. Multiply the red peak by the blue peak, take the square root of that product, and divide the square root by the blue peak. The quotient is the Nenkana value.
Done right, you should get 1.06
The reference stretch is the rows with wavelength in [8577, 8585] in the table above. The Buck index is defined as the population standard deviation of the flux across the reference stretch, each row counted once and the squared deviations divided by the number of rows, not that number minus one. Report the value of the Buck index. 0.030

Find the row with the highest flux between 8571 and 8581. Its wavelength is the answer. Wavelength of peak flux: 8572.44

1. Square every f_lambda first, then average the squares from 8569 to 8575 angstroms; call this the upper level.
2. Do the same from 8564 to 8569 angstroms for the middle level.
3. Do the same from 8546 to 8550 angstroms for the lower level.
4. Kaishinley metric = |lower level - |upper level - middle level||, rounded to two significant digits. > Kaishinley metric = 89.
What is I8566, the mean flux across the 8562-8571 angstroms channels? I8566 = 10.7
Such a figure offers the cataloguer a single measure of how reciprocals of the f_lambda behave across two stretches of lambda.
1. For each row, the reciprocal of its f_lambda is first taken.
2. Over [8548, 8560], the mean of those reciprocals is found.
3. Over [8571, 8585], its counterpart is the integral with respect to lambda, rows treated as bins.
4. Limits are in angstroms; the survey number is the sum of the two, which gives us 1.4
